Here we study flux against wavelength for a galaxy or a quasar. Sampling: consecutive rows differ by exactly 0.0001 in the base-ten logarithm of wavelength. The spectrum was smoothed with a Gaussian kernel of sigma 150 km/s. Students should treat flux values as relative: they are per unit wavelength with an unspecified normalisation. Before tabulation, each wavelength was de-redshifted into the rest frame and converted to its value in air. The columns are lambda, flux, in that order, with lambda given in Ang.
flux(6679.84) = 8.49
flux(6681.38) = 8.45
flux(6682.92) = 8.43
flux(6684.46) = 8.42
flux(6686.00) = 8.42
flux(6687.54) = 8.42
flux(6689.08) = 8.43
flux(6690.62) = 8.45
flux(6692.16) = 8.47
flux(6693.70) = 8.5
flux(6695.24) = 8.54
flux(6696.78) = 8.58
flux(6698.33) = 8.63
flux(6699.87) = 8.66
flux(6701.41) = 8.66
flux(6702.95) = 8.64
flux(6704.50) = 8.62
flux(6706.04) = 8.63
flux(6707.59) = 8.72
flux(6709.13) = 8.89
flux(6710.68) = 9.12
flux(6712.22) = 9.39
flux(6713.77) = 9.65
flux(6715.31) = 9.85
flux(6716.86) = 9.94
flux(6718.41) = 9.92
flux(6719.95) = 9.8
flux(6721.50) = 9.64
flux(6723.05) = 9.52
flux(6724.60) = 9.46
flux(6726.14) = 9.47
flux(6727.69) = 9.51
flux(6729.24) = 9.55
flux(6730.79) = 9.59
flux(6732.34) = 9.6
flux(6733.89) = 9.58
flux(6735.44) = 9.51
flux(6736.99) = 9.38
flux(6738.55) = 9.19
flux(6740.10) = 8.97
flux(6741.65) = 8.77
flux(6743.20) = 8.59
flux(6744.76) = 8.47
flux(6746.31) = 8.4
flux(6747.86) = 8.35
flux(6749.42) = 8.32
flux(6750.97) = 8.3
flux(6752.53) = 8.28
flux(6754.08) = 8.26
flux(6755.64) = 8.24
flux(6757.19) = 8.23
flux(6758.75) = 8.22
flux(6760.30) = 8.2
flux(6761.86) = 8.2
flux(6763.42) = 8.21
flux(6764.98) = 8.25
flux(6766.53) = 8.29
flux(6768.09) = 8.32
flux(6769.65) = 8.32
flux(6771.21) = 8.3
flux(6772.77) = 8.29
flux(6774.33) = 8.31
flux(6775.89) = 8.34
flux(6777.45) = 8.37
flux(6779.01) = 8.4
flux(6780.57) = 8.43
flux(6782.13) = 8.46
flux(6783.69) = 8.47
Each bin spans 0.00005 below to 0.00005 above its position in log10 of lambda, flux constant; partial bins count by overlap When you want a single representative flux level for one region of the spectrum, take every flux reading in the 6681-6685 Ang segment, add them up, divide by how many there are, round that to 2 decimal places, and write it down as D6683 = 8.43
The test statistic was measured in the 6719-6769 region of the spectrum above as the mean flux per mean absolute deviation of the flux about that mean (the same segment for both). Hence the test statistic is 16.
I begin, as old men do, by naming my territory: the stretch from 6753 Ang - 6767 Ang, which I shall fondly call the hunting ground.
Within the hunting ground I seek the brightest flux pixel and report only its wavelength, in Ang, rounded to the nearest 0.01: 6766.53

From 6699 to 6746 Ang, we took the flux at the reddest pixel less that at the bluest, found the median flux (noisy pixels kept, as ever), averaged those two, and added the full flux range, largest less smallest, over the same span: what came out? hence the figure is 6.1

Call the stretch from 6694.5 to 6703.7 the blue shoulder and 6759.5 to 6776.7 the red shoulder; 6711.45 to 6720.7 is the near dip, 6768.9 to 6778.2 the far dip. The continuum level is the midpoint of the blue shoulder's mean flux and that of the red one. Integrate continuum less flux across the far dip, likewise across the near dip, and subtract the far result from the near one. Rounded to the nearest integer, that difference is -13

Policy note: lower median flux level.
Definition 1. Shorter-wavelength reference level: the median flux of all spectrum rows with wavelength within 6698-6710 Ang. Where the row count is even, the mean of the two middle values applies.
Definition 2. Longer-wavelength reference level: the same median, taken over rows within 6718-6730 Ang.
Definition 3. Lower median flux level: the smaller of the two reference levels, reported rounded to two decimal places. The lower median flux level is 8.65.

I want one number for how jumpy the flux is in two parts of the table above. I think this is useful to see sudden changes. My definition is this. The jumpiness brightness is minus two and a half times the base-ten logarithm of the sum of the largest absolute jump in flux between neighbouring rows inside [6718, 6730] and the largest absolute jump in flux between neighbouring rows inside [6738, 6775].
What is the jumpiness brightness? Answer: 1.1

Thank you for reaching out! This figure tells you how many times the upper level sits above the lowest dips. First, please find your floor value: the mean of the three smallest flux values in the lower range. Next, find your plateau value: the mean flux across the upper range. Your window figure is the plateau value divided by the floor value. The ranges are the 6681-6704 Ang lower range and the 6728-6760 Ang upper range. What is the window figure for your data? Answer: 1.044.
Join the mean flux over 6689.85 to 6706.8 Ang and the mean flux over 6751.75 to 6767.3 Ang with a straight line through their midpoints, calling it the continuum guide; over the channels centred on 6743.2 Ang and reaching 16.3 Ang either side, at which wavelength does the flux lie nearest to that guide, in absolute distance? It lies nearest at 6752.53 Ang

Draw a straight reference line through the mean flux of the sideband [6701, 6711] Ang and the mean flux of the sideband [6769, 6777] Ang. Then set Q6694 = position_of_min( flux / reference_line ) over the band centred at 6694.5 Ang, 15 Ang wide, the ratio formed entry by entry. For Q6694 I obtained 6687.54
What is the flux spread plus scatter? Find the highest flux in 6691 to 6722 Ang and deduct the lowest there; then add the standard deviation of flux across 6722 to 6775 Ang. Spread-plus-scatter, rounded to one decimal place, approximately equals 2.0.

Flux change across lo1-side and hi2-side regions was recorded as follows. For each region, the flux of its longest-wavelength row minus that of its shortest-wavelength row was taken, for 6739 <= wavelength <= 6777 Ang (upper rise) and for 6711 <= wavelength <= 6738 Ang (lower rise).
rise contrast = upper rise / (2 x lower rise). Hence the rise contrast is 31.5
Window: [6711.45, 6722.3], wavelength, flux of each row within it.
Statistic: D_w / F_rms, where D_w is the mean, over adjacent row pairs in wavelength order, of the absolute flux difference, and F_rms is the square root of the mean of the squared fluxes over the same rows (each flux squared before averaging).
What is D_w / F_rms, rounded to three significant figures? 0.0145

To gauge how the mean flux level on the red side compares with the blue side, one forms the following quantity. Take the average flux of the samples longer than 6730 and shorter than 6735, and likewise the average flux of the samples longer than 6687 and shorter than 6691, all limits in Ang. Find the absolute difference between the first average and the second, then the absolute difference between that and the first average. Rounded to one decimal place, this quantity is 8.4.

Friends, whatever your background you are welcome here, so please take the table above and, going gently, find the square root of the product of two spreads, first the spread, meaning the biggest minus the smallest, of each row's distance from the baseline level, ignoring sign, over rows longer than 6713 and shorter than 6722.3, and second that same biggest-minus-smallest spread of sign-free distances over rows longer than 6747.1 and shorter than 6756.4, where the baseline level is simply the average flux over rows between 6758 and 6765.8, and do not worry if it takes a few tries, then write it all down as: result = 0.18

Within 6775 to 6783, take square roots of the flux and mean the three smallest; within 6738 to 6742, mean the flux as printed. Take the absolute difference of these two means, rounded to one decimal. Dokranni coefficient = 6.1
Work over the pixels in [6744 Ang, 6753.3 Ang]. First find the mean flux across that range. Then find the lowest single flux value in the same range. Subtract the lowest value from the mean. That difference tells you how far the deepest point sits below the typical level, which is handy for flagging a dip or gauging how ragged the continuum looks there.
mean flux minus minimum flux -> 0.073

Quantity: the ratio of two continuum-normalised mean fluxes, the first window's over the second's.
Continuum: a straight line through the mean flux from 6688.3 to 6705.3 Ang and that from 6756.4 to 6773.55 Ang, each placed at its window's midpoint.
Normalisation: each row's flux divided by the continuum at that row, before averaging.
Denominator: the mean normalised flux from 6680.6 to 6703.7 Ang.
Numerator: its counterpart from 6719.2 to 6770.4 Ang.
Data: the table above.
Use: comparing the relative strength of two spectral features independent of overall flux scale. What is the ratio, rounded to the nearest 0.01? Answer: 1.06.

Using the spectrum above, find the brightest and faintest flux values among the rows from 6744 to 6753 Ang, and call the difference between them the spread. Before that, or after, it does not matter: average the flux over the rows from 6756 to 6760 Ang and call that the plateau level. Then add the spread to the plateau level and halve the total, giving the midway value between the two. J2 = 4.2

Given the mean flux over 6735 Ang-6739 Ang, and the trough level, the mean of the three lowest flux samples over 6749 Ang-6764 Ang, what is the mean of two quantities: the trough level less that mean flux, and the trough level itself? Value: 3.5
